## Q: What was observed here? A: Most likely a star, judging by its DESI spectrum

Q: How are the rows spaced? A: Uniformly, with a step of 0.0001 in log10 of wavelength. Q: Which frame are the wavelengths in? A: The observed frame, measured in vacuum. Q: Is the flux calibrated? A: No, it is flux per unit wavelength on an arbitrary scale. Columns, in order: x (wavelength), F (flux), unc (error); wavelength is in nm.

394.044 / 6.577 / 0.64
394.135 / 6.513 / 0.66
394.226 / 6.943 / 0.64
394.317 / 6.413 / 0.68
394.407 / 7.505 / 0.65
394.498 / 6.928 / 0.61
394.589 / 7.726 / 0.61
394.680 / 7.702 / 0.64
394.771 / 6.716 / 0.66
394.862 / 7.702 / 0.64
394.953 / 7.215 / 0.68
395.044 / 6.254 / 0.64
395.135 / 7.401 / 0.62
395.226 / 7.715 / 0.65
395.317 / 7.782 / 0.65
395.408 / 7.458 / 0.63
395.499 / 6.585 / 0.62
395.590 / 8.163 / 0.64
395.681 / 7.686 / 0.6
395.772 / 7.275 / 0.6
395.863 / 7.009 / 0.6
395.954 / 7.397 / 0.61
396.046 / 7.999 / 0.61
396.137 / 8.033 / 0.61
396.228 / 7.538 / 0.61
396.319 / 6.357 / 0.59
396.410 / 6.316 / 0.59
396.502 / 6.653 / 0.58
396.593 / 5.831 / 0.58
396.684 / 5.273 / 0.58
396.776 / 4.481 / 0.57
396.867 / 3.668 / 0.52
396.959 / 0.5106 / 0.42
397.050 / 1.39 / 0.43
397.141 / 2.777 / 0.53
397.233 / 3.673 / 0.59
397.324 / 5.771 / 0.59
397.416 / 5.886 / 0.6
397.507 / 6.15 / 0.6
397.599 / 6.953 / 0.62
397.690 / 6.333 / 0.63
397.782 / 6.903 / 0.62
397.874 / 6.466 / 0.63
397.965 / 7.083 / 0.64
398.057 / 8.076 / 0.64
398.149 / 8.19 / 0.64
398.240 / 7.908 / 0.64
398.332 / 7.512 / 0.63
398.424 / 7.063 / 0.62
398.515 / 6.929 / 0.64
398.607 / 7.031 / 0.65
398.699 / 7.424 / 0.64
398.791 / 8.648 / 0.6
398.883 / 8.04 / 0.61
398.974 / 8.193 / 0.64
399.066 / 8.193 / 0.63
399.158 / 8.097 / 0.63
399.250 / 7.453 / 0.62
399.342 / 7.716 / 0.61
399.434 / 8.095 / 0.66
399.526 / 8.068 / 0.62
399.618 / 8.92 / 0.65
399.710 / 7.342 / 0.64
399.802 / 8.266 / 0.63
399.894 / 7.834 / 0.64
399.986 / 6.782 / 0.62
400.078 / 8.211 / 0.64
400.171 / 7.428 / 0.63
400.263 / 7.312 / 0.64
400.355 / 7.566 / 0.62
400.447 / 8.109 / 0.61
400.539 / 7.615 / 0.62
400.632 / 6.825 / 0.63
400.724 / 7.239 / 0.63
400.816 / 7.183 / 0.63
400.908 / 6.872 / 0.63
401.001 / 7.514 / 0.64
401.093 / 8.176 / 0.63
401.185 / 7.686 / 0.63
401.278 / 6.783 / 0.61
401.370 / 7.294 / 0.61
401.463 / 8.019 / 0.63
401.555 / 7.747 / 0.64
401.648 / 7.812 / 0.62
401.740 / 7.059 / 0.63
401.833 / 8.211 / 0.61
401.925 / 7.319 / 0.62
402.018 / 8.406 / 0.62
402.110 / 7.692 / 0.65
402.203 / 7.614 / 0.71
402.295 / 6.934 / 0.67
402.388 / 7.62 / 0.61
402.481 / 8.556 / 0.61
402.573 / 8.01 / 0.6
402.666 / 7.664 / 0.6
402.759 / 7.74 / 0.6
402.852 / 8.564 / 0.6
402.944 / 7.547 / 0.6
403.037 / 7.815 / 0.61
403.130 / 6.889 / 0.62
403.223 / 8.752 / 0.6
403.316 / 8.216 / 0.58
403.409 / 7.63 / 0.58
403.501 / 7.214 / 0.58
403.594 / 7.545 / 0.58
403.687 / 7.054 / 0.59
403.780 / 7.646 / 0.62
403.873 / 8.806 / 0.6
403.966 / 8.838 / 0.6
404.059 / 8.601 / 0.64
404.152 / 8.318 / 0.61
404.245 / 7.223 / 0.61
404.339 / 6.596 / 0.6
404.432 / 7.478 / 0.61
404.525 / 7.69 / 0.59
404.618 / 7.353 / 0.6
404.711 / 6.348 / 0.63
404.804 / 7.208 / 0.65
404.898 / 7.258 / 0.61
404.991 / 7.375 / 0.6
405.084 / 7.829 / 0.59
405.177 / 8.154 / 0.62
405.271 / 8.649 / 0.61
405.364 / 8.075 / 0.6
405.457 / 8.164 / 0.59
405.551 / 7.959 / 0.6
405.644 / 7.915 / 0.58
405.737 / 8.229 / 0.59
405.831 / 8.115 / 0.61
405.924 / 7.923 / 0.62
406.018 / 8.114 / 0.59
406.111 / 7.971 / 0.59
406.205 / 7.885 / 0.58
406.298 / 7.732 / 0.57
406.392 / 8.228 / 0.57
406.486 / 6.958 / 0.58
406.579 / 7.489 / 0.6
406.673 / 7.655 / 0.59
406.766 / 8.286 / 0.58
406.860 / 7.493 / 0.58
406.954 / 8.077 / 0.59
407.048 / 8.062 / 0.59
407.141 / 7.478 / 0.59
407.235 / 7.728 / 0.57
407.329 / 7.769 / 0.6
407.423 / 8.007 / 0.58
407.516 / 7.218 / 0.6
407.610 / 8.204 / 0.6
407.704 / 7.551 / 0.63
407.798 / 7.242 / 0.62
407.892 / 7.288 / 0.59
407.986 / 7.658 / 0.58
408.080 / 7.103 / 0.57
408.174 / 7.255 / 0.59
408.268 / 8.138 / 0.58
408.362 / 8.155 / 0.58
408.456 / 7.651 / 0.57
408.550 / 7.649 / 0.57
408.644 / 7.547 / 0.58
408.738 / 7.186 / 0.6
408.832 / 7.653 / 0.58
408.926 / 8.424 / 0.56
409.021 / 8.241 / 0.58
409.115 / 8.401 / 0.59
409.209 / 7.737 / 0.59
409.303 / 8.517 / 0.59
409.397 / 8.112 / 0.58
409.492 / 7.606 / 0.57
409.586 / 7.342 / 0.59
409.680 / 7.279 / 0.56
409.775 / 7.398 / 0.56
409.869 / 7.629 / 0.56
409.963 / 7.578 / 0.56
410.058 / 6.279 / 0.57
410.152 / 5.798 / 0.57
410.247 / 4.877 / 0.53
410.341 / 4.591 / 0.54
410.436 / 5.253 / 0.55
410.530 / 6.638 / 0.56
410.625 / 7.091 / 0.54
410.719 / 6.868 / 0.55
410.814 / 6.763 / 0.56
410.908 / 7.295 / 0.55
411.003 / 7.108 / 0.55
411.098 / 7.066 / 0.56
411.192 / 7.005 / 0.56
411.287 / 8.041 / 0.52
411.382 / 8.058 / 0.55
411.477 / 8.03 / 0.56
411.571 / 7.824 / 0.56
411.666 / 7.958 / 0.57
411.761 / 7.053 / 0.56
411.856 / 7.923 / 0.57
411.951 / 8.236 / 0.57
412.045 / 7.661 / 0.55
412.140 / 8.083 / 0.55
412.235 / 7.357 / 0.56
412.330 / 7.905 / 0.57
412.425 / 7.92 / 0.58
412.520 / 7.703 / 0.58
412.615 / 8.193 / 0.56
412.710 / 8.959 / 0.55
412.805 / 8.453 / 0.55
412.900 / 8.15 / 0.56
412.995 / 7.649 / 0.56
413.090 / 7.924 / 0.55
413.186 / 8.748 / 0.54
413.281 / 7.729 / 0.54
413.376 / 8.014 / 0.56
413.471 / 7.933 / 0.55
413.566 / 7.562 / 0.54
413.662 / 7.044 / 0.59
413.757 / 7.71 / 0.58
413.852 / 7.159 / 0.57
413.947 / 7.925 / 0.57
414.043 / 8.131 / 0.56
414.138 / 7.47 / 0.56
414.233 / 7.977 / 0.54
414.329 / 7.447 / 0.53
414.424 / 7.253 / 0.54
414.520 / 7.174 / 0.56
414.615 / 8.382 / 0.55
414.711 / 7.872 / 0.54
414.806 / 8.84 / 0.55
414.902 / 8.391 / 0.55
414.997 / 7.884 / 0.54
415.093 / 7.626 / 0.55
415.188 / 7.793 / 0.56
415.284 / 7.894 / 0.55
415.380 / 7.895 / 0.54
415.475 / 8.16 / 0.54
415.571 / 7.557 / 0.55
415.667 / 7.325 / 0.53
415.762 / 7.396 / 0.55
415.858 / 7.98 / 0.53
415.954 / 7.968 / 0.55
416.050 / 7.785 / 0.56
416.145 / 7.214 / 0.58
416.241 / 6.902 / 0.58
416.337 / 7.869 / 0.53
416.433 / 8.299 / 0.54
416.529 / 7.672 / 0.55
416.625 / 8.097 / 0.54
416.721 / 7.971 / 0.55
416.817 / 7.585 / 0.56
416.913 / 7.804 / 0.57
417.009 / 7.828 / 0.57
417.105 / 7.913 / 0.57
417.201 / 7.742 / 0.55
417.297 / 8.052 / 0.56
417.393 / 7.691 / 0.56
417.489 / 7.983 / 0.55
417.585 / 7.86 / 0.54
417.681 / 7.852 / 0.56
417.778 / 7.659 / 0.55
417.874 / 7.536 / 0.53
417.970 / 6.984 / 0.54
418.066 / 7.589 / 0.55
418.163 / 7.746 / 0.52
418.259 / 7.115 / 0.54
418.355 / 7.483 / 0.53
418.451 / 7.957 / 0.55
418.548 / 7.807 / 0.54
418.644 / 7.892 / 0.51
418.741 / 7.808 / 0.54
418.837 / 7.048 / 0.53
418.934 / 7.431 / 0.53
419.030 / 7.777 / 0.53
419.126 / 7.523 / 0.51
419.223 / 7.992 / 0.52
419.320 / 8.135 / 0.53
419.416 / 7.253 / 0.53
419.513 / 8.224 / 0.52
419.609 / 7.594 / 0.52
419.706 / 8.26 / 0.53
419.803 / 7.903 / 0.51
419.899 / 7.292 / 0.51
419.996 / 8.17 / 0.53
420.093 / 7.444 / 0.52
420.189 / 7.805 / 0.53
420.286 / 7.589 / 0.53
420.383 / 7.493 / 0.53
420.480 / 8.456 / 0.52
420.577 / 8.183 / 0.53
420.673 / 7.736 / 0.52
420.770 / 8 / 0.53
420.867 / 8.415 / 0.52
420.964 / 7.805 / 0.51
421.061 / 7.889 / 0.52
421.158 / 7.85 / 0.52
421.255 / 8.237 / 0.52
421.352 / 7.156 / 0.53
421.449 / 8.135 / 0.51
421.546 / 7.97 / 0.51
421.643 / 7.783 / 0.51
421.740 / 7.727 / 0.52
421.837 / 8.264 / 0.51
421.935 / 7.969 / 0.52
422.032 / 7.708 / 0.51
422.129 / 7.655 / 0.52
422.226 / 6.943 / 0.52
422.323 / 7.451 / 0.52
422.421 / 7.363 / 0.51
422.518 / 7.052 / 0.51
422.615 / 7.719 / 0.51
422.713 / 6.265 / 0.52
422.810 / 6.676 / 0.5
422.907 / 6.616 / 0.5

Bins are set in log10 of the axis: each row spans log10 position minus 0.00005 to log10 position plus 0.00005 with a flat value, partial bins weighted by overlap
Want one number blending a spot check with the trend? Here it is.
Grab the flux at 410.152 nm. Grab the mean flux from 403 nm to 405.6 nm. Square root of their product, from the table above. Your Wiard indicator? 6.7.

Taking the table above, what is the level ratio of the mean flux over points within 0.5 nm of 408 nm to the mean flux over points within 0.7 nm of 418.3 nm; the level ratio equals 1.00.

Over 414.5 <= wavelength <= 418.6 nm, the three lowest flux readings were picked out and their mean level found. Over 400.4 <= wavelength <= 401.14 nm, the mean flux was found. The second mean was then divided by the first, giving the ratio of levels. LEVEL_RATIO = 1.06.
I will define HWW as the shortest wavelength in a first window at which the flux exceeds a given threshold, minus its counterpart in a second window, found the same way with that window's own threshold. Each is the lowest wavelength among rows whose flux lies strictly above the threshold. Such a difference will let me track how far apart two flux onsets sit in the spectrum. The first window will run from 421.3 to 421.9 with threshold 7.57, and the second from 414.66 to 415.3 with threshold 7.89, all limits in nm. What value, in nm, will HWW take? 6.64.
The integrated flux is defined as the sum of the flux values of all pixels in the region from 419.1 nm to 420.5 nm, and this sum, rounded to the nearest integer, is 117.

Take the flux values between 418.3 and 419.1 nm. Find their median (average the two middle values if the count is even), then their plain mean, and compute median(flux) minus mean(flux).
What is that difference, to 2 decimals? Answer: 0.14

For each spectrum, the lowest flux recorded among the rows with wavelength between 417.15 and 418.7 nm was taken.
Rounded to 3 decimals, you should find 6.984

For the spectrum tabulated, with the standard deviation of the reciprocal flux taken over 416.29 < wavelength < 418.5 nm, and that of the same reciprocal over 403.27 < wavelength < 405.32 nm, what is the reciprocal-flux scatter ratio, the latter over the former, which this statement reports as 2.3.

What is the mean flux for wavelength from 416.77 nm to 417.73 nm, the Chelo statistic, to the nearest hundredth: 7.83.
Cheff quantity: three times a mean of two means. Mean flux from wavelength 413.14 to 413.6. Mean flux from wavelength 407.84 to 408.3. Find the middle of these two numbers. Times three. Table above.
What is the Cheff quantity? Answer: 23.2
